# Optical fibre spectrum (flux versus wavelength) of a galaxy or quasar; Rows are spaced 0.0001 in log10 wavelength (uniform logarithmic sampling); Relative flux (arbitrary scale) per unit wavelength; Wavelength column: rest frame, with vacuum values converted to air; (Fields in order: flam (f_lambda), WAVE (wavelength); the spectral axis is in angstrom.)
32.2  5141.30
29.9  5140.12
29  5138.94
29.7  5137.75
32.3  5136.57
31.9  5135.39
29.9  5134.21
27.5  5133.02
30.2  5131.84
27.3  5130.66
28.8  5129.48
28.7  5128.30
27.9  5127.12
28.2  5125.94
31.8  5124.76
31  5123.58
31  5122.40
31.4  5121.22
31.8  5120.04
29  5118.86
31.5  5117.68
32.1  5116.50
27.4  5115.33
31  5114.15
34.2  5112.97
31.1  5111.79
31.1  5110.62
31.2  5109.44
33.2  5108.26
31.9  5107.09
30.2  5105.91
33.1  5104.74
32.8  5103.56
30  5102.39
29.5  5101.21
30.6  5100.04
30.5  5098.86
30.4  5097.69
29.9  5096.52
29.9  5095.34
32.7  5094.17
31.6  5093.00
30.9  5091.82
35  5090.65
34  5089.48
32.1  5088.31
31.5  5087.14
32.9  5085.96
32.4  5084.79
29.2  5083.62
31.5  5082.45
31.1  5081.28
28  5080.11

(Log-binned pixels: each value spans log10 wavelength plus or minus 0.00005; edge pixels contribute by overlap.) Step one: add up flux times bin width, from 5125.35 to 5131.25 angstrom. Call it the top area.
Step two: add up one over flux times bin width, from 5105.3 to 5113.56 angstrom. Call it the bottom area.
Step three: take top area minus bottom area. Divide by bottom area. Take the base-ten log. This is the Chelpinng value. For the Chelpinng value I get 2.81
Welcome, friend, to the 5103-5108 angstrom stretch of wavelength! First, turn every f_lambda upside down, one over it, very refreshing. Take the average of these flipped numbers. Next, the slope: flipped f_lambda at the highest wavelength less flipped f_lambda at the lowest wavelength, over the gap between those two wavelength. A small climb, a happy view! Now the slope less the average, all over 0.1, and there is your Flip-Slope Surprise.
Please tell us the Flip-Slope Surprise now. -0.310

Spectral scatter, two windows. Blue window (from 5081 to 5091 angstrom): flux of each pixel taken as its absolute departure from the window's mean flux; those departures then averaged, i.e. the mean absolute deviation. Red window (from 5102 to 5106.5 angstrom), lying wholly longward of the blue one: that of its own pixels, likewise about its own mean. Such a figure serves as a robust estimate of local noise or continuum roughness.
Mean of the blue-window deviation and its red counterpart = 1.33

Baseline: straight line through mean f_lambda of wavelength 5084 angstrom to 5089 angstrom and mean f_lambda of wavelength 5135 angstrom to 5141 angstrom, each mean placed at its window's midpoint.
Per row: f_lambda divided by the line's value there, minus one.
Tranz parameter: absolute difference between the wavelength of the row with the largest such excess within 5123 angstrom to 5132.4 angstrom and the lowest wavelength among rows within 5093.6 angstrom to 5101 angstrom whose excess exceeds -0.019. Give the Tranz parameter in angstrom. 30.6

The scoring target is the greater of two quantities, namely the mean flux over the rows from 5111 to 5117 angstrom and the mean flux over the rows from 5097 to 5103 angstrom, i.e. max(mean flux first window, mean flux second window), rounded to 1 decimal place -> 31.2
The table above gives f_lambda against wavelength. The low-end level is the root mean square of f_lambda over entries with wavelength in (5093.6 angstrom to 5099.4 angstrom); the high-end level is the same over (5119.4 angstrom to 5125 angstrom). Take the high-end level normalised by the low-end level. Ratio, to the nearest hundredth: 1.02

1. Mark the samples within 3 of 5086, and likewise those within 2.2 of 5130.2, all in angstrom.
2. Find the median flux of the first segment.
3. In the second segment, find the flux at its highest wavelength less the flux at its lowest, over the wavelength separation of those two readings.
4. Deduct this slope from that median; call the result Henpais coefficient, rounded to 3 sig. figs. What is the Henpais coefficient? 31.7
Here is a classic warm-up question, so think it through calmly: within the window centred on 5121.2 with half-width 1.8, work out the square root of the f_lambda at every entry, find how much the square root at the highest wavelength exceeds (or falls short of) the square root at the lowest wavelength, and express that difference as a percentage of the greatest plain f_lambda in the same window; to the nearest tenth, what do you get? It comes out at -0.2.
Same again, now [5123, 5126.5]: -0.8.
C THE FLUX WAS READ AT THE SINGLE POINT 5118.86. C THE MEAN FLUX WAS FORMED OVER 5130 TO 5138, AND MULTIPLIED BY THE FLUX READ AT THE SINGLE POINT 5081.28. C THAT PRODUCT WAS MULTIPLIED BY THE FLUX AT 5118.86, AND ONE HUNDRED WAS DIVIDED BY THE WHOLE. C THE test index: 0.0037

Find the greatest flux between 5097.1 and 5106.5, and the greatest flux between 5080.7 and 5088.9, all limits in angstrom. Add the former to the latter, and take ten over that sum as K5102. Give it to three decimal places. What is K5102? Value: 0.152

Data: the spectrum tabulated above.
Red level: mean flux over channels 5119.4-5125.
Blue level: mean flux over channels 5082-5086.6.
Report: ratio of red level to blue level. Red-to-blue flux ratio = 1.00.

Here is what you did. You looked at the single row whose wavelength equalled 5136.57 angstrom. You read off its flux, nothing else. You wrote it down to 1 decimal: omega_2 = 32.3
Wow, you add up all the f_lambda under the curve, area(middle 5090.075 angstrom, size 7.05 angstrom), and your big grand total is 229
